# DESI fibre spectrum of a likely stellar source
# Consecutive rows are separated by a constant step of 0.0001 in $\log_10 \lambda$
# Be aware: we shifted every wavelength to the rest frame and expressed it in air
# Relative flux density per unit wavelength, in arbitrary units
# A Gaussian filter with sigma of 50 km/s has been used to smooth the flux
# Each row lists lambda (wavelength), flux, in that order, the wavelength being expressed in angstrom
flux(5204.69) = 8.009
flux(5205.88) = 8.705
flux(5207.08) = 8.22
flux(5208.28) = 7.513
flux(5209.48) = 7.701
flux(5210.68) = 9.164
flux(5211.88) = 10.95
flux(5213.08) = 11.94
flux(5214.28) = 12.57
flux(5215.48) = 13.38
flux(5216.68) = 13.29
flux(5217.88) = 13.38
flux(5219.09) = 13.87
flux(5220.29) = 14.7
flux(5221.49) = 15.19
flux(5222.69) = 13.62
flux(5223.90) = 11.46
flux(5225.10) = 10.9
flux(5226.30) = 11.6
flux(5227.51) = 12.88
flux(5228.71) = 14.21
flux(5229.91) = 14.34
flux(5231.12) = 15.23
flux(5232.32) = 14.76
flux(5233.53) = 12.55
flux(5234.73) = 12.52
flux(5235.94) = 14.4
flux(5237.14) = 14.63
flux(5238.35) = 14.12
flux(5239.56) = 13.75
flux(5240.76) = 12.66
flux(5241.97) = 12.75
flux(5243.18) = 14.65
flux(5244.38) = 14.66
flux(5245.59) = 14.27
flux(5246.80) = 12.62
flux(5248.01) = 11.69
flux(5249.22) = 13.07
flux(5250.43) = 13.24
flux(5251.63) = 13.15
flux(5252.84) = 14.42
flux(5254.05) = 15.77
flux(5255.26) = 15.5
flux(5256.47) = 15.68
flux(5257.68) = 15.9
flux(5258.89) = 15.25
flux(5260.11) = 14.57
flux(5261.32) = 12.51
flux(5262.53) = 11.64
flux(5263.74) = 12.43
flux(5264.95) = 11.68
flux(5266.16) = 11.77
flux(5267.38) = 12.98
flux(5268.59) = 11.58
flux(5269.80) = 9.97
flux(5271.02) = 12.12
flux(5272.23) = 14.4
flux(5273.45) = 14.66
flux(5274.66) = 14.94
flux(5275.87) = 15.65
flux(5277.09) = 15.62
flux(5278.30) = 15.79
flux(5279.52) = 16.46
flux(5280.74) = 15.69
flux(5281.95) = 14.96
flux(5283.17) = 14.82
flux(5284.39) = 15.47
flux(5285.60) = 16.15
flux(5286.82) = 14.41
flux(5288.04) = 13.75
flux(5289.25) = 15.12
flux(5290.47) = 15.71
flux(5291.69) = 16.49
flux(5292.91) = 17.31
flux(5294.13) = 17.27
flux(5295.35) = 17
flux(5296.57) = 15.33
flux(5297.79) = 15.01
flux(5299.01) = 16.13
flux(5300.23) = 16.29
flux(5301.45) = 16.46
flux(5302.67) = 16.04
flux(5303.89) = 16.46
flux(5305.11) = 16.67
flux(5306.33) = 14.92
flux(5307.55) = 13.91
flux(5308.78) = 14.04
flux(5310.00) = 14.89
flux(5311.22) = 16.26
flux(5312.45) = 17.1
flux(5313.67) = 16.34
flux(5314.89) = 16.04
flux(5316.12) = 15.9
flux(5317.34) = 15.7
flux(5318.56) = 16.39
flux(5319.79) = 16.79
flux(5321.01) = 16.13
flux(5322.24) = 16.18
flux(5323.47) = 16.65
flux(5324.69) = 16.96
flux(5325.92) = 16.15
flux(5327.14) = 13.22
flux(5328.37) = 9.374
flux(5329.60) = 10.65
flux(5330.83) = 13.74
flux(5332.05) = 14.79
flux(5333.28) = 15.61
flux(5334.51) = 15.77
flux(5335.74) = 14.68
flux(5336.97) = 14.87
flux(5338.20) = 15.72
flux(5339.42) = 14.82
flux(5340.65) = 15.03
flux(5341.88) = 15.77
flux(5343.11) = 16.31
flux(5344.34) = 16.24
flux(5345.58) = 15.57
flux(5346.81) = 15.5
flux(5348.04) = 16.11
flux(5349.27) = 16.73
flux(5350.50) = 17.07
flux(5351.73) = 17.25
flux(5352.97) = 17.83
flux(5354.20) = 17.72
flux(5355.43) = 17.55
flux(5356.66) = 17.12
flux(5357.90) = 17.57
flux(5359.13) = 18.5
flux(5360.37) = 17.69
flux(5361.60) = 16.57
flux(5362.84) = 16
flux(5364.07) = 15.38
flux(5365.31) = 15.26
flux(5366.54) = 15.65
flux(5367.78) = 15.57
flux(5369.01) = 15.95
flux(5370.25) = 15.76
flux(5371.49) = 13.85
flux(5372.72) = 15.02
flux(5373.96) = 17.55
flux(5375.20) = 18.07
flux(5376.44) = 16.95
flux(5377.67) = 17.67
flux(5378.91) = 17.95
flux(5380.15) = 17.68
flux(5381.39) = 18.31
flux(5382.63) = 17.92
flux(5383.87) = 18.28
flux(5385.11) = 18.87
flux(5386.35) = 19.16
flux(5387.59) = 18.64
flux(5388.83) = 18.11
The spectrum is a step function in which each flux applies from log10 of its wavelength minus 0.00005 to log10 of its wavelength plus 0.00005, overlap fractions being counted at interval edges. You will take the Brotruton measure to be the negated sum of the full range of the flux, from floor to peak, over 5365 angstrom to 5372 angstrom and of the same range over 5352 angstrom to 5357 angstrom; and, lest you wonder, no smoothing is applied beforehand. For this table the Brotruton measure -2.8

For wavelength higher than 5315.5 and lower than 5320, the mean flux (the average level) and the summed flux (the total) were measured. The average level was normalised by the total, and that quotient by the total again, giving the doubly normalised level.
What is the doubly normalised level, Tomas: 0.004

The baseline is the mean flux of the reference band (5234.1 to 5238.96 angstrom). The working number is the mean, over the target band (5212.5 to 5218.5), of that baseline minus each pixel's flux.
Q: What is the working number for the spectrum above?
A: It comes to 1.0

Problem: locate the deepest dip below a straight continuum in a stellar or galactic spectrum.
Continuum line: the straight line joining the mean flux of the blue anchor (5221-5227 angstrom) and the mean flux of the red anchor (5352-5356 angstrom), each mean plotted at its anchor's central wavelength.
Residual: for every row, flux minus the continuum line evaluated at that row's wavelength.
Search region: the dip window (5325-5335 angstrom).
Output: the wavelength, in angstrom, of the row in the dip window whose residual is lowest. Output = 5328.37 angstrom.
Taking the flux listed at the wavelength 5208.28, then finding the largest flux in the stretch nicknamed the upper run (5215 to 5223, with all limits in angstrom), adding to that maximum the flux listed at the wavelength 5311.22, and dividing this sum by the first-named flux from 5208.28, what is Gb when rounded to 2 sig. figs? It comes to 4.2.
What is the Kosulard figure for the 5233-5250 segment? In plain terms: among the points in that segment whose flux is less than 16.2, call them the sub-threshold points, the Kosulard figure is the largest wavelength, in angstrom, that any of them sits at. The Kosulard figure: 5249.22 angstrom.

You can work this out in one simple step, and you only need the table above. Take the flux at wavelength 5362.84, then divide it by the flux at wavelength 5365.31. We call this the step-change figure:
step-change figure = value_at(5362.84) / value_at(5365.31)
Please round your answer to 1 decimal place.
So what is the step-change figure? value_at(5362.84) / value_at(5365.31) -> 1.0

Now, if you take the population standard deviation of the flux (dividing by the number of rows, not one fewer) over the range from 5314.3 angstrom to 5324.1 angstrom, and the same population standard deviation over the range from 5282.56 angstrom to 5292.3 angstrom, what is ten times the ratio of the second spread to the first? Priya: 25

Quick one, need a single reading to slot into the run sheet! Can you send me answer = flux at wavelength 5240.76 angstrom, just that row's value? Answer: 12.66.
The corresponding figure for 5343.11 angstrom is 16.31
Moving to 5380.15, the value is 17.68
